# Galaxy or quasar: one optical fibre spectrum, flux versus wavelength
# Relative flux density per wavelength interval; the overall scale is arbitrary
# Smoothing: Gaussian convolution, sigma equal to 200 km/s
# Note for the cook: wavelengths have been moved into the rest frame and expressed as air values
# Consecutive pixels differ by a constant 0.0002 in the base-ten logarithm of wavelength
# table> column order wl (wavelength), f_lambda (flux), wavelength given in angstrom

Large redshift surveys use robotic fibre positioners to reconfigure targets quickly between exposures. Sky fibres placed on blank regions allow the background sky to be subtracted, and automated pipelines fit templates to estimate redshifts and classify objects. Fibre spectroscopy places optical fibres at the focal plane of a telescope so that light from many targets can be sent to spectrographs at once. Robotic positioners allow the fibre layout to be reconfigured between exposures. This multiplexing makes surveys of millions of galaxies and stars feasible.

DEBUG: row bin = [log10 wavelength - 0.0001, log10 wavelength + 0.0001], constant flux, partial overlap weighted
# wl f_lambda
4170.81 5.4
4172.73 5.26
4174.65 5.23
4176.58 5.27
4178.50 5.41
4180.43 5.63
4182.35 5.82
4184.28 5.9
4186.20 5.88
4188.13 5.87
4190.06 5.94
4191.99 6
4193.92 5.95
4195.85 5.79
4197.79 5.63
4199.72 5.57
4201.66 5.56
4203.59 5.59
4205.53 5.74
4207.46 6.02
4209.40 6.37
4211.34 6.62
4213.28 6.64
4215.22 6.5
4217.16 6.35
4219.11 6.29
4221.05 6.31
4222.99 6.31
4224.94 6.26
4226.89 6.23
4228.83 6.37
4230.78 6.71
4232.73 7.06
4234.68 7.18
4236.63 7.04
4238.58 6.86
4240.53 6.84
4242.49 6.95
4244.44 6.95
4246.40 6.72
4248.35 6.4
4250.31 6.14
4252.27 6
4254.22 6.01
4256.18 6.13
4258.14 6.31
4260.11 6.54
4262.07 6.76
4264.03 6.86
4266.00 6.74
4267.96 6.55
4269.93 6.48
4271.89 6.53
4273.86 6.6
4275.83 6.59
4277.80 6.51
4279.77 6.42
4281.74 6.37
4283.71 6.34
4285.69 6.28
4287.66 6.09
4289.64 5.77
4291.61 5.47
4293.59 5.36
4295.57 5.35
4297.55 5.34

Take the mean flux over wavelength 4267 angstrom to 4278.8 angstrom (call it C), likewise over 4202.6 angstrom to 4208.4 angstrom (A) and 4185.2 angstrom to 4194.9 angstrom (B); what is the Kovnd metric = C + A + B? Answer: 18.3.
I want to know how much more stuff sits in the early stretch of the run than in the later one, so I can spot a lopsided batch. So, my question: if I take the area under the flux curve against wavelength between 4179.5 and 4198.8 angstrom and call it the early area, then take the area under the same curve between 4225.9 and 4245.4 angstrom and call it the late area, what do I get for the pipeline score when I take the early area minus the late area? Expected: -20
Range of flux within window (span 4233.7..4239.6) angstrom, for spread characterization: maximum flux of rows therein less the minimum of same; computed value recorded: 0.32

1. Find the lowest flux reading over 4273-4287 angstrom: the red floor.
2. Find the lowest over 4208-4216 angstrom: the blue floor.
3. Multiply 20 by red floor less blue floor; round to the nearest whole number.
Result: -2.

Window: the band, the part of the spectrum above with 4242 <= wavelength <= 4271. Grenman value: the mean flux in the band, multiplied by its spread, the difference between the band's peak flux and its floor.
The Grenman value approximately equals 6.2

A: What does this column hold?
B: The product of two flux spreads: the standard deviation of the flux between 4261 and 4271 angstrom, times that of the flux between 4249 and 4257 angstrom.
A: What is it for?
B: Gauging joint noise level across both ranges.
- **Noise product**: 0.01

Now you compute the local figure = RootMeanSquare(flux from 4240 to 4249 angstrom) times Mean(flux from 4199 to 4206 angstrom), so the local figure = 38.0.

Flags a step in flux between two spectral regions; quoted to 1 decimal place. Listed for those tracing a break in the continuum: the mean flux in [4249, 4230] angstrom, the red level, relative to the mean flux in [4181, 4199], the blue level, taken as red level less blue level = 1.0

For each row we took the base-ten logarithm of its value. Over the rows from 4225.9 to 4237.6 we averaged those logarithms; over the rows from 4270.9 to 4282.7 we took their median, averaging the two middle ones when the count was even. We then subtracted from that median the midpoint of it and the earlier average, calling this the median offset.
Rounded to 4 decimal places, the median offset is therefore -0.0077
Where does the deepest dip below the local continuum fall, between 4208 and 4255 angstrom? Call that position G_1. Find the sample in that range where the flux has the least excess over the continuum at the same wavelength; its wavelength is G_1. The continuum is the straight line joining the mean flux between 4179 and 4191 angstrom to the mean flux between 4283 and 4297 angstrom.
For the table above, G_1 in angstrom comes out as 4252.27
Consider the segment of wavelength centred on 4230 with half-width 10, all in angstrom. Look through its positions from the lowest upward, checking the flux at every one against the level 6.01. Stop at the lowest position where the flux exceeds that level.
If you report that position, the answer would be 4221.05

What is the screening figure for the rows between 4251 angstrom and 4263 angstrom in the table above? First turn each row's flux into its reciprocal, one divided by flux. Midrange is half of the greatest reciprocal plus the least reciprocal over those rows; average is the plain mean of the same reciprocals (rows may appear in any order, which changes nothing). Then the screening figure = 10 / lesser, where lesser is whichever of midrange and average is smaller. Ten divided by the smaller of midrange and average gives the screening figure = 64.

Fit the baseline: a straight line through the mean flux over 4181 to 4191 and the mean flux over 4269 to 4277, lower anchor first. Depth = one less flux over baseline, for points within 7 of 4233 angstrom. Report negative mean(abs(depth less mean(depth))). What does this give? -0.043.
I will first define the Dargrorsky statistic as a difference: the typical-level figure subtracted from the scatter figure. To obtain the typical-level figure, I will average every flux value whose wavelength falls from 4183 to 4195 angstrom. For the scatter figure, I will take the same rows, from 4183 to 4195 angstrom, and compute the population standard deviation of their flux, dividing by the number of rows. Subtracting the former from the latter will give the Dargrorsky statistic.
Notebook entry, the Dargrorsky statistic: -5.88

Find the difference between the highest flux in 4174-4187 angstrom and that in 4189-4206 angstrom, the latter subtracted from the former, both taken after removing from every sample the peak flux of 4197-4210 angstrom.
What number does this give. -0.10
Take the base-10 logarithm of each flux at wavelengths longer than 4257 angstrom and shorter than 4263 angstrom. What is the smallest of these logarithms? 0.80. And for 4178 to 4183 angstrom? 0.73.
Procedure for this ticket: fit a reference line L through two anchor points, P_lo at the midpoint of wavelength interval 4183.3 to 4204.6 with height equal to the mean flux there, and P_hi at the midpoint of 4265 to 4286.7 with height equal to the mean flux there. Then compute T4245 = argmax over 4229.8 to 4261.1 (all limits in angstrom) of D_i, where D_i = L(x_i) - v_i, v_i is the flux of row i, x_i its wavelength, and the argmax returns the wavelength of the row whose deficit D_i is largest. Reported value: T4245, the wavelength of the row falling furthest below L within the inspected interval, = 4254.22 angstrom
